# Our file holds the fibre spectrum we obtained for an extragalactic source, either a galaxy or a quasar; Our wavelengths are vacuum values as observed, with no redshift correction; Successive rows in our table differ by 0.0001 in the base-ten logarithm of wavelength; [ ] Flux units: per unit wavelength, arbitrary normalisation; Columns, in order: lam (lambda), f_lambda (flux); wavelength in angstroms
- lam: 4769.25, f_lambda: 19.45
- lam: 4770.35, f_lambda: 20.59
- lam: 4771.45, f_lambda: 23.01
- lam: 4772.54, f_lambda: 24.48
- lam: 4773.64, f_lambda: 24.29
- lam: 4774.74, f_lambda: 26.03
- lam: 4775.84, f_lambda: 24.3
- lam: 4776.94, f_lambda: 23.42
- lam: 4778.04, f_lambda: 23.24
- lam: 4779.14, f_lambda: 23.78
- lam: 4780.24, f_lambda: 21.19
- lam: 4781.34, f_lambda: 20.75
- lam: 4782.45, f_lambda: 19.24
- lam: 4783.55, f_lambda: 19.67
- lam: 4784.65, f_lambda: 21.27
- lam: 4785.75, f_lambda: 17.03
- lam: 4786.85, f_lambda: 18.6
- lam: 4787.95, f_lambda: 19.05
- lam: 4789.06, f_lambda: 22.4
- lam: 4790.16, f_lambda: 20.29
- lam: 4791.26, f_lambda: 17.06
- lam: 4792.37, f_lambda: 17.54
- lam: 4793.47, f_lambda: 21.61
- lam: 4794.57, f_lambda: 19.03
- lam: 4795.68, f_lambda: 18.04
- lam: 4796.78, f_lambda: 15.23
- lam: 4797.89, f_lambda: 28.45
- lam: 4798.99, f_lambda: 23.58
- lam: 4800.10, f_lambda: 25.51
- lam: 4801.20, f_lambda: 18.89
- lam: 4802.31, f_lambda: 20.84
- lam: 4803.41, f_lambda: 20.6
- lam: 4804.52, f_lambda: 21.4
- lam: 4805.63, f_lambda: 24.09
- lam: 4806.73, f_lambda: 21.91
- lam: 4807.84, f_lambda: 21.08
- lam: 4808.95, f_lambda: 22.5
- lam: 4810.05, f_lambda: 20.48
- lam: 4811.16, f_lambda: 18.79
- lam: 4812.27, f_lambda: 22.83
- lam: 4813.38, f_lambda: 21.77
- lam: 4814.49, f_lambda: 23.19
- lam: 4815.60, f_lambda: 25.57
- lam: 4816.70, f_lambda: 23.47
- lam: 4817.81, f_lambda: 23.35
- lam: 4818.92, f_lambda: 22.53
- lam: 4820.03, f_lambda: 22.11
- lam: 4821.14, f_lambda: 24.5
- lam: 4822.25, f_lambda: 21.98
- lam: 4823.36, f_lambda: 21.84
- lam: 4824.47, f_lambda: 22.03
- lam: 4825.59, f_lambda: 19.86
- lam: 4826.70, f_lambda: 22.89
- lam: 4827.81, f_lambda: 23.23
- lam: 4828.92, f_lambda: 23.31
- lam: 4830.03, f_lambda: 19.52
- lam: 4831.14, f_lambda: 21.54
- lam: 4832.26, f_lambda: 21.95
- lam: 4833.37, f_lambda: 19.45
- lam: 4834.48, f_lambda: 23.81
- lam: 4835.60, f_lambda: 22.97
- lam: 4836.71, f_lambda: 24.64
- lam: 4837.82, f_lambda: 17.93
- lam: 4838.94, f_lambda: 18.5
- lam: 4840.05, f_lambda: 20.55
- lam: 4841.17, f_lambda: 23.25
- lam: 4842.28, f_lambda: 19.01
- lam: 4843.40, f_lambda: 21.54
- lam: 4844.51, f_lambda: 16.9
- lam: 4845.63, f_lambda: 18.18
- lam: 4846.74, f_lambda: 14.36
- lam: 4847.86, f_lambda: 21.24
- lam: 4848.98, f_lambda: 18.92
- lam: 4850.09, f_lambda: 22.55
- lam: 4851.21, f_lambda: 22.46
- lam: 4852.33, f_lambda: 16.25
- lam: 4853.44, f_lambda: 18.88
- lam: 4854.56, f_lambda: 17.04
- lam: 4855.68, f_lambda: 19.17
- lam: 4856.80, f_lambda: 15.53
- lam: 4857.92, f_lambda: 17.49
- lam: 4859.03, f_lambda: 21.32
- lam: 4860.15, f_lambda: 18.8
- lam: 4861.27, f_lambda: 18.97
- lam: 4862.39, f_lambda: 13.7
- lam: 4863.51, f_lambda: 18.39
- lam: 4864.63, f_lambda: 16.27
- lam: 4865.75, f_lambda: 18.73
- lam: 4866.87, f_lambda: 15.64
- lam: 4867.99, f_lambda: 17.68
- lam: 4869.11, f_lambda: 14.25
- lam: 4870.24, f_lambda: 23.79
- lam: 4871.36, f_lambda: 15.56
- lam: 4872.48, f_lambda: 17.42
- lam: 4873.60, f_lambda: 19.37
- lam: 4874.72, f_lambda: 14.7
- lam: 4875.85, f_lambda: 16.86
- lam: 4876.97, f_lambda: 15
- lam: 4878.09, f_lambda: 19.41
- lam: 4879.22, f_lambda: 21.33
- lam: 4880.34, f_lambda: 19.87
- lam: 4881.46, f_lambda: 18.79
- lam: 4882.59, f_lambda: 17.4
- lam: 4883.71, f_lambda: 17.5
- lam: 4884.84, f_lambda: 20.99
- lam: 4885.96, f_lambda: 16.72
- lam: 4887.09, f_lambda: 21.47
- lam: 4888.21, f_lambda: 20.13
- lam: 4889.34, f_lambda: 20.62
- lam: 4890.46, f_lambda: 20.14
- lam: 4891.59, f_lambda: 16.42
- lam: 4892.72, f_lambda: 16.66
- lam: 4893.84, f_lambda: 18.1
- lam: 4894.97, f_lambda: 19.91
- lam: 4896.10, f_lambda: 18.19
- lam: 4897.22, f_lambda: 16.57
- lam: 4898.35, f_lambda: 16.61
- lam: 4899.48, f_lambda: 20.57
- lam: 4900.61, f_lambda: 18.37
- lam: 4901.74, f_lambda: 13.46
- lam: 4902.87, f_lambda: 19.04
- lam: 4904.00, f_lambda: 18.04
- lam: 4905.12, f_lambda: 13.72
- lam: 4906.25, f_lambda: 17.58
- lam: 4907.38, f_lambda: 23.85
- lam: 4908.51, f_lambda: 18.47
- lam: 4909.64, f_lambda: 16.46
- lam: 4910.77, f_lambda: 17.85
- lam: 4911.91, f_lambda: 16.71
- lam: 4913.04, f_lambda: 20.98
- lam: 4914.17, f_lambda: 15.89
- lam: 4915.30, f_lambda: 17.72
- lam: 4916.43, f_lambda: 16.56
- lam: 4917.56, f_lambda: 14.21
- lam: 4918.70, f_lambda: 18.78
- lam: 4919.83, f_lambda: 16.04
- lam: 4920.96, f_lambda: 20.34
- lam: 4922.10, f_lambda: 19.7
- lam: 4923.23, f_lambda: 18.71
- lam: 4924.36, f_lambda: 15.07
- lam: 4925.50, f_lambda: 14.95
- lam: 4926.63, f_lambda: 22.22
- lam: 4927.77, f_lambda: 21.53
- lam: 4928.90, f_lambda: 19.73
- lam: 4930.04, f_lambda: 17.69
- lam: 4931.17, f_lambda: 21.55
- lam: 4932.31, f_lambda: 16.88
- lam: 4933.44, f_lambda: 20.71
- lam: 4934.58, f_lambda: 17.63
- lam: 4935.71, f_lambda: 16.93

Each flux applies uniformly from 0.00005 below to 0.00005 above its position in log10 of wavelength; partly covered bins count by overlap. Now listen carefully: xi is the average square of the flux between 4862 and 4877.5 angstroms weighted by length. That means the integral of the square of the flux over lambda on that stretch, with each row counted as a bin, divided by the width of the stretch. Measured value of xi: 295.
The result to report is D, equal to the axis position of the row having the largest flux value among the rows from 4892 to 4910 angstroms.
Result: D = 4907.38 angstroms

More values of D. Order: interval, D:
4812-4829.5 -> 4815.60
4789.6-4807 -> 4797.89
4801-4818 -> 4815.60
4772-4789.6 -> 4774.74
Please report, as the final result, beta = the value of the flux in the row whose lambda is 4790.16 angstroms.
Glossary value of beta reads 20.29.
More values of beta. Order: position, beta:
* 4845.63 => 18.18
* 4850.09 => 22.55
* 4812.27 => 22.83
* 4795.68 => 18.04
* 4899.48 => 20.57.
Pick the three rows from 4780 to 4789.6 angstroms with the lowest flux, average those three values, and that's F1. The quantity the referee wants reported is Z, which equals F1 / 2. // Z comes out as 9.1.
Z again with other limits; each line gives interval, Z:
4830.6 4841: 9.3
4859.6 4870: 7.3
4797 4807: 10.1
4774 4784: 9.9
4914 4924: 7.7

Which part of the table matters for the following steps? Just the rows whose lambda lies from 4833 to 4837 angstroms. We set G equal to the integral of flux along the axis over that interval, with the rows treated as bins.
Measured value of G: 91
